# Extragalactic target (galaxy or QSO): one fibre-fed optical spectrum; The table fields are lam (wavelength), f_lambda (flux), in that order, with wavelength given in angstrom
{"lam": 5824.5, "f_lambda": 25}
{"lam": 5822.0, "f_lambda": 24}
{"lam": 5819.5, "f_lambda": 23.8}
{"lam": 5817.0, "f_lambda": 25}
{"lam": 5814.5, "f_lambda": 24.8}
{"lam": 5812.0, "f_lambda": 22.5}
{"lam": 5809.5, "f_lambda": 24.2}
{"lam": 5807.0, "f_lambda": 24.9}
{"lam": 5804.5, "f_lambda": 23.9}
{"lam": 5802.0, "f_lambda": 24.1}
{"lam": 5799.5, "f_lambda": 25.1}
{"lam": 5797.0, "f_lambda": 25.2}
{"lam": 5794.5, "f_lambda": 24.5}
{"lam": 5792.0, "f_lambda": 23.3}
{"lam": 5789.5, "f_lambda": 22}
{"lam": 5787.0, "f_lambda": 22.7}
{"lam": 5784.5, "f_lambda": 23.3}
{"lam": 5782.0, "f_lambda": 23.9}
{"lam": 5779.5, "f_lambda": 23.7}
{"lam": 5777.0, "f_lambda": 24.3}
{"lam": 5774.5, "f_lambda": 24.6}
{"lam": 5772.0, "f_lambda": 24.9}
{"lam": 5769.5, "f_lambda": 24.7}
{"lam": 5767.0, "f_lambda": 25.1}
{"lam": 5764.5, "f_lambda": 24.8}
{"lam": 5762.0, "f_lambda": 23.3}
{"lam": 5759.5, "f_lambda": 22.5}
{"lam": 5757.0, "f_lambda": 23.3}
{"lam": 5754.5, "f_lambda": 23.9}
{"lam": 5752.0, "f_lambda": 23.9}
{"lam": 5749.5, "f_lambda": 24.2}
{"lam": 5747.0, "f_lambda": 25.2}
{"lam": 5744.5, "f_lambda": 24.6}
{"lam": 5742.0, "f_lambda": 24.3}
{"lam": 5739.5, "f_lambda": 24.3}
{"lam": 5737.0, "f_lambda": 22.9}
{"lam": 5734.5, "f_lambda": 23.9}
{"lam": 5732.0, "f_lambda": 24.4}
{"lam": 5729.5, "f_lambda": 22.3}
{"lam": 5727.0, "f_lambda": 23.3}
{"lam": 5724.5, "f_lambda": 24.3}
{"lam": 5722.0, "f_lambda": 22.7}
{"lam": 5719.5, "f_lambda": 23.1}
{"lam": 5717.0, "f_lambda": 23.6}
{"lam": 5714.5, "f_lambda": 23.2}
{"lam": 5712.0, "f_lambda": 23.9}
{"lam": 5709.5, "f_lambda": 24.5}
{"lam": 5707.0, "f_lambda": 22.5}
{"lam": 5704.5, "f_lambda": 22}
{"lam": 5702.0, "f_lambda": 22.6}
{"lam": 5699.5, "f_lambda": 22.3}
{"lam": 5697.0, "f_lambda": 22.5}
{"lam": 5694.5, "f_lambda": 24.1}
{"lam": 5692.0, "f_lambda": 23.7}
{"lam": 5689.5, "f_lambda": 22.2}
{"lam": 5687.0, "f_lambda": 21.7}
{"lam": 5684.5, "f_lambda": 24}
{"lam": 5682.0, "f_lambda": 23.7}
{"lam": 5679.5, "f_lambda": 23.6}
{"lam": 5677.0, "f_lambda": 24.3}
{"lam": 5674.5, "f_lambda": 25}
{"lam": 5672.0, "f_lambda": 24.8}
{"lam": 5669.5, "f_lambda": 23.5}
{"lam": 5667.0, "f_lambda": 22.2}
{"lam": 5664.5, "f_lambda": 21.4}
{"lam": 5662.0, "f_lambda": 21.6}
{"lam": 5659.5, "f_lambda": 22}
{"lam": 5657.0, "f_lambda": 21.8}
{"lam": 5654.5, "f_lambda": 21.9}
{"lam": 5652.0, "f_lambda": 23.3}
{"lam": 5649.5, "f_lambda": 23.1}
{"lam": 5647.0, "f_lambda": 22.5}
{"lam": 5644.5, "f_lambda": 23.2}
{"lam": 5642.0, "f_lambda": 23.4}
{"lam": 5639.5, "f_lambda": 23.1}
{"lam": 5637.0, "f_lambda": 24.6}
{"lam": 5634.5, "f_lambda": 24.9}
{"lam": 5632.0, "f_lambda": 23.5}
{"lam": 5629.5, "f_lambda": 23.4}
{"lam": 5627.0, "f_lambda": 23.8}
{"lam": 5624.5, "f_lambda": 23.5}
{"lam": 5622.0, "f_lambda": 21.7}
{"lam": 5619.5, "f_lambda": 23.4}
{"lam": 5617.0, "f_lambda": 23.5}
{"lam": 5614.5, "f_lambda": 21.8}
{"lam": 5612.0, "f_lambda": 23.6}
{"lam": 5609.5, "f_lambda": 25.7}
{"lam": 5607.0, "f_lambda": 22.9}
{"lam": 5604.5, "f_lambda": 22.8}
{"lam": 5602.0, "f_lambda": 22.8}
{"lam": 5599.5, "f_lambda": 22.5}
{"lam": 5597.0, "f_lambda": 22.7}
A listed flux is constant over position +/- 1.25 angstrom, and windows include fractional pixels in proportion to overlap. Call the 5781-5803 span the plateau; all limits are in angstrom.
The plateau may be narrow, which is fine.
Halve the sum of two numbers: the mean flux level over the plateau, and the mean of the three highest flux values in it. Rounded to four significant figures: 24.36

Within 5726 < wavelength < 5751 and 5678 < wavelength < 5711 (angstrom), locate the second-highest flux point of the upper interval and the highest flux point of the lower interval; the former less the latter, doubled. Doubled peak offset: 0.2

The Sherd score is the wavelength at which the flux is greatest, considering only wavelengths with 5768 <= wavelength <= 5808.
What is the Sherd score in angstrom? 5797.0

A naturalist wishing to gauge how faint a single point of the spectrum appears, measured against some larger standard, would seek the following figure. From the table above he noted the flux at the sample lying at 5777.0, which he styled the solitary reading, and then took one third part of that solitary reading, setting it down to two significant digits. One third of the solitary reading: 8.1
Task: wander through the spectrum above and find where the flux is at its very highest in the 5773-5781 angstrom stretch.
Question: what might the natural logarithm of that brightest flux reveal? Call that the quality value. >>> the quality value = 3.20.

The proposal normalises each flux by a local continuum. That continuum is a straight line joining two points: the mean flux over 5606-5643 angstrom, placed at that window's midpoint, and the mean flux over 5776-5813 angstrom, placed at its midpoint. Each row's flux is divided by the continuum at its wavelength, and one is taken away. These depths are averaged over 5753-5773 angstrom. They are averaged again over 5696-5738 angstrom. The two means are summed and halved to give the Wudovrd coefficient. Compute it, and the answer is -0.005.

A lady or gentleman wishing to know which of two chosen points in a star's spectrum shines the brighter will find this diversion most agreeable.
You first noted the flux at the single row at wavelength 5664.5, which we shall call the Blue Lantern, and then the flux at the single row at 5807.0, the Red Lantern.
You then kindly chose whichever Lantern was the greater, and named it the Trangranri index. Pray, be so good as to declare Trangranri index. 24.9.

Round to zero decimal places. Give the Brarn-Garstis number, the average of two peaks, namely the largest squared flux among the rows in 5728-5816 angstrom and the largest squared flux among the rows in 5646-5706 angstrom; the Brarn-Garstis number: 630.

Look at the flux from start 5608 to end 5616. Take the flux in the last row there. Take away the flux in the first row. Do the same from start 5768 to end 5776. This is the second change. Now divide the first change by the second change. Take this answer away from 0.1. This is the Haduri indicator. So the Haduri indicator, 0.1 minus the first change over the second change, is -39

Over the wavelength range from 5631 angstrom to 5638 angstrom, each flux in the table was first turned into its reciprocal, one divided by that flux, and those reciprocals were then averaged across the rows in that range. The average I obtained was 0.0411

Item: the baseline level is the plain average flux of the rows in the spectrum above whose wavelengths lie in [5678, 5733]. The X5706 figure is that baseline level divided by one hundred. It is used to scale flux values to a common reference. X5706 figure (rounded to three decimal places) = 0.232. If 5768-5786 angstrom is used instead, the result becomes 0.242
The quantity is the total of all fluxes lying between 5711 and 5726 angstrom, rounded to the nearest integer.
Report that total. 141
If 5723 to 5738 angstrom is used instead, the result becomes 141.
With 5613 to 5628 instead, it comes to 138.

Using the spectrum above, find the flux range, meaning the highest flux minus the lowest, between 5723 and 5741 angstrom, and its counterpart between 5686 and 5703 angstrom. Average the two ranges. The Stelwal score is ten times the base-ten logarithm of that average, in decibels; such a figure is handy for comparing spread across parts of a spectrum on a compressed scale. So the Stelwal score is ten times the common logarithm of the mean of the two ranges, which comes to 3.5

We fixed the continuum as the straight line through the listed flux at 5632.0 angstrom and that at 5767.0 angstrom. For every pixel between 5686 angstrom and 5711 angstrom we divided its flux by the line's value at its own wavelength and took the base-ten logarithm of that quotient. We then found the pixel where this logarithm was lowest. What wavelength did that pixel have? 5687.0 angstrom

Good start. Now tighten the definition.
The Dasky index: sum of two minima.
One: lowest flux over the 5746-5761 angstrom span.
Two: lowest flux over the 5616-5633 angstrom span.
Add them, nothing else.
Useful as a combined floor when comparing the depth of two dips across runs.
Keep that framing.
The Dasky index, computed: 44.2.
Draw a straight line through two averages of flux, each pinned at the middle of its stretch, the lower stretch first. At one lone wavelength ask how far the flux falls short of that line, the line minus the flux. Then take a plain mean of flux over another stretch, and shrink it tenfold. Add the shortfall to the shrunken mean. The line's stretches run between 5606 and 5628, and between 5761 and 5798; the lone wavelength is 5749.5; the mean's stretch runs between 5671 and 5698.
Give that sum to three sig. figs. 2.05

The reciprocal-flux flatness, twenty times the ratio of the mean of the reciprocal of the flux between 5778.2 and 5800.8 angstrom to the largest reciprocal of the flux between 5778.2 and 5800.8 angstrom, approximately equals 18.6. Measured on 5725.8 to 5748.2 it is 18.7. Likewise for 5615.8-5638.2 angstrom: 18.4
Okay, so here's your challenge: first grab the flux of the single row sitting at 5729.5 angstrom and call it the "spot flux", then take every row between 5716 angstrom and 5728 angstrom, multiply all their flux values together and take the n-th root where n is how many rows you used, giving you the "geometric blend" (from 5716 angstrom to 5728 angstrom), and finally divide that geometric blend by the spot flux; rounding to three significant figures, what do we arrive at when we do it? 1.05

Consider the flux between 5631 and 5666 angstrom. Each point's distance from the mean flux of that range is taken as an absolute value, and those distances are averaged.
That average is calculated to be 0.87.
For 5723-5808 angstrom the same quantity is 0.69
